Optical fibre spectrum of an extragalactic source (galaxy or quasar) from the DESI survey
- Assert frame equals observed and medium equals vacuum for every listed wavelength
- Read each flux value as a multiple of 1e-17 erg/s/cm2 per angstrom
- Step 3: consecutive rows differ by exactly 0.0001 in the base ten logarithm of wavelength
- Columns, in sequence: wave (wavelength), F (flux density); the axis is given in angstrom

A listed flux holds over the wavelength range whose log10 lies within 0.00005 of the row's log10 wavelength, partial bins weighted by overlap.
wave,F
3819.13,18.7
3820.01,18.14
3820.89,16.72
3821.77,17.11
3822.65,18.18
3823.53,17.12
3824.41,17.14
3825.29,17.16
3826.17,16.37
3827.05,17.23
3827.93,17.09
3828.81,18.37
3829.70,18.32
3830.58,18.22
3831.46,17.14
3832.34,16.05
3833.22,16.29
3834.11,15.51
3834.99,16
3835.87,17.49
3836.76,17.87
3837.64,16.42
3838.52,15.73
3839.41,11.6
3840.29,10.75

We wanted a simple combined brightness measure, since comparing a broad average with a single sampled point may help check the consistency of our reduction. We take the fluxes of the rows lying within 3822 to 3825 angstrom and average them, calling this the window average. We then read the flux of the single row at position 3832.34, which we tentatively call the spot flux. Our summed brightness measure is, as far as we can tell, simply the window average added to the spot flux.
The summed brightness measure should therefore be 33.5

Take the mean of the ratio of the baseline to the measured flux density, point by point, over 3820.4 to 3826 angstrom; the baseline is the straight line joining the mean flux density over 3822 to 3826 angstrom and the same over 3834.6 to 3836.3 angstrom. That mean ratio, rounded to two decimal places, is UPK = 1.01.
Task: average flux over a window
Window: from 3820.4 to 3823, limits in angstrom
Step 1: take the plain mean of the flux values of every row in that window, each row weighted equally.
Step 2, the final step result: 17.3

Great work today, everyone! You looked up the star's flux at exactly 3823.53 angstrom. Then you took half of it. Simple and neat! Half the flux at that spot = 8.6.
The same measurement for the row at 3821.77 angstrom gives 8.6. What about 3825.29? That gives 8.6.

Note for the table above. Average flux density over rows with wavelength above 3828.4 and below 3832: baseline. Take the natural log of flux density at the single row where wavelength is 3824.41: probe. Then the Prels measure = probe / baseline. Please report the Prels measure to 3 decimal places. 0.158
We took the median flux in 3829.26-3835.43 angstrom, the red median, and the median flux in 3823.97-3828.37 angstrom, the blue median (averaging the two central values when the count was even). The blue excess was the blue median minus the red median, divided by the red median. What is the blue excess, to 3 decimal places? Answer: 0.052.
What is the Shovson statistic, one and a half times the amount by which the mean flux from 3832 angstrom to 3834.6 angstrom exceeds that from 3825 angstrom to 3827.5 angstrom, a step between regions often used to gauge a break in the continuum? -1.5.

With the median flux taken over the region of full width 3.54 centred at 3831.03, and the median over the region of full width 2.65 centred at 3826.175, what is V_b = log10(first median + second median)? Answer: 1.542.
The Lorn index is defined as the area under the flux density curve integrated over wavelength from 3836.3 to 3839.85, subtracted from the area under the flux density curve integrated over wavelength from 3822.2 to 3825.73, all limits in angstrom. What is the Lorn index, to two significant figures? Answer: 6.8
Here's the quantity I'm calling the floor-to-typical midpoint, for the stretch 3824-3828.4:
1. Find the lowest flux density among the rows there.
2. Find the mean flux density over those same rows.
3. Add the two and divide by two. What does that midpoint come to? 16.7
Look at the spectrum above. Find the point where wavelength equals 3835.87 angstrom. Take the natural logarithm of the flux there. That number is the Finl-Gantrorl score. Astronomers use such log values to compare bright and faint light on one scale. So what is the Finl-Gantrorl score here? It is 2.86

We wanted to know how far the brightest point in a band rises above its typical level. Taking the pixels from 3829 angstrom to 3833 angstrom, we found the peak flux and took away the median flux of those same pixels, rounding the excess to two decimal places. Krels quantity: 0.64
